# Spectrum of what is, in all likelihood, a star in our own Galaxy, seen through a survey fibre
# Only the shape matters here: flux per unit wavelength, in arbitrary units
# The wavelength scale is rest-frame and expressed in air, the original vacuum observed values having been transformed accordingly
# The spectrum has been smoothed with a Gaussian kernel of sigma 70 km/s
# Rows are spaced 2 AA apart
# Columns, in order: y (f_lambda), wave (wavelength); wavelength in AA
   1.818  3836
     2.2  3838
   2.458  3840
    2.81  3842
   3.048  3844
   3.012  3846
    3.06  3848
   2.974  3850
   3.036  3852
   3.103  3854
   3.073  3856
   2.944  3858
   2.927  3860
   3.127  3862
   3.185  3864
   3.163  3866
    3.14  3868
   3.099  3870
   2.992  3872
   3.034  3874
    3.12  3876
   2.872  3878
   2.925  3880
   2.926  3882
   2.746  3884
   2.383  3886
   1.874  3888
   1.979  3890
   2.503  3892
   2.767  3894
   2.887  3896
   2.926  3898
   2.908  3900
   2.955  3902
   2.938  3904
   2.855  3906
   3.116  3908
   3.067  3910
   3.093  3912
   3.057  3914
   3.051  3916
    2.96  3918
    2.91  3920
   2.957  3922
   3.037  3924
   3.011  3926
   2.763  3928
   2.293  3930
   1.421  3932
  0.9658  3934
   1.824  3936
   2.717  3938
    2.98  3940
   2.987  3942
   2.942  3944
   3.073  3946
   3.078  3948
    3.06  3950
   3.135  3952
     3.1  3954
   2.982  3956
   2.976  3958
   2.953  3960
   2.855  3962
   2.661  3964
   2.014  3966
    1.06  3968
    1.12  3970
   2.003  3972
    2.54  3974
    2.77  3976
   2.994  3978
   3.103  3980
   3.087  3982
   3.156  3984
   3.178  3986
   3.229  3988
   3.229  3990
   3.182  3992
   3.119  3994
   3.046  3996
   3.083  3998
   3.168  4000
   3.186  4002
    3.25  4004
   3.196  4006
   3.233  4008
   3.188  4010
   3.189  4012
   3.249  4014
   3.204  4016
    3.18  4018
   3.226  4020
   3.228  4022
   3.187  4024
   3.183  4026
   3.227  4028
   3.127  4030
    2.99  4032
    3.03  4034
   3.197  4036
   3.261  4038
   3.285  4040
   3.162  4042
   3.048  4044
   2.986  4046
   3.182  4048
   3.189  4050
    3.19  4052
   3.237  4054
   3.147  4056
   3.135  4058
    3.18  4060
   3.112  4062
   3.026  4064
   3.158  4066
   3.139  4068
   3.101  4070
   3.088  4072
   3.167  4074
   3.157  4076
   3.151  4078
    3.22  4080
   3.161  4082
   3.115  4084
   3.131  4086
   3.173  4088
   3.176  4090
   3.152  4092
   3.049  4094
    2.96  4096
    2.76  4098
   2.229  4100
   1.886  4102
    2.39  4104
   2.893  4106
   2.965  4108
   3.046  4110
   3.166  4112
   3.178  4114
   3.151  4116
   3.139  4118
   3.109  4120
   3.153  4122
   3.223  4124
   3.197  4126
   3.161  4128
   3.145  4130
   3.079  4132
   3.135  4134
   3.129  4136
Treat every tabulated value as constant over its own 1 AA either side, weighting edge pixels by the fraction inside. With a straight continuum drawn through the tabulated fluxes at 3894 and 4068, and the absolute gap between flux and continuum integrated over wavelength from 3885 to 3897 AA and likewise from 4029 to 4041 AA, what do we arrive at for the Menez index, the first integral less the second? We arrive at 3.4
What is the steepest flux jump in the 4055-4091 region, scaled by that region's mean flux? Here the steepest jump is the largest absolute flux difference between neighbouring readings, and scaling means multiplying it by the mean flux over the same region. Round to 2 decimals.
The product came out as 0.41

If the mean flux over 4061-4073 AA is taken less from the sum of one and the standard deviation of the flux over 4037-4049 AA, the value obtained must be -2.0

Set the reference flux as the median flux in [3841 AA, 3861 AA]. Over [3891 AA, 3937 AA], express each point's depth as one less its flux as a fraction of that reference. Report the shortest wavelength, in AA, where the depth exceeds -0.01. 3892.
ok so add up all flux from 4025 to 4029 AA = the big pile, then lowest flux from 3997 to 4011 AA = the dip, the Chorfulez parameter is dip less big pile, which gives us -3.3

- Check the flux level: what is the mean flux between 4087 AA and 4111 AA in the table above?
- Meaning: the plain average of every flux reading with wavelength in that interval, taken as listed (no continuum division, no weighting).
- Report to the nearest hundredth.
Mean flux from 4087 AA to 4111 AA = 2.81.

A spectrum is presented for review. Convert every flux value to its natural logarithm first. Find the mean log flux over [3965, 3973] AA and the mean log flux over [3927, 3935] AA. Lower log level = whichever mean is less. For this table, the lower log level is 0.4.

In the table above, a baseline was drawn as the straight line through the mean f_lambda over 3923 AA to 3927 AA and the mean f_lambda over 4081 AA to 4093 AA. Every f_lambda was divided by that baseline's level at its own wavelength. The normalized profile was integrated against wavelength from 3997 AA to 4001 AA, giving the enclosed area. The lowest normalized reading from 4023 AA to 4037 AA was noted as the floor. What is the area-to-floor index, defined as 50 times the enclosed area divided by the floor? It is 211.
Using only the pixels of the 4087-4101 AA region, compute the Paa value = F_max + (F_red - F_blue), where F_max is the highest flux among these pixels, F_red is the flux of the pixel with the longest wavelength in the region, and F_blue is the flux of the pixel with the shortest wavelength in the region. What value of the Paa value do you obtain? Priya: 2.2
